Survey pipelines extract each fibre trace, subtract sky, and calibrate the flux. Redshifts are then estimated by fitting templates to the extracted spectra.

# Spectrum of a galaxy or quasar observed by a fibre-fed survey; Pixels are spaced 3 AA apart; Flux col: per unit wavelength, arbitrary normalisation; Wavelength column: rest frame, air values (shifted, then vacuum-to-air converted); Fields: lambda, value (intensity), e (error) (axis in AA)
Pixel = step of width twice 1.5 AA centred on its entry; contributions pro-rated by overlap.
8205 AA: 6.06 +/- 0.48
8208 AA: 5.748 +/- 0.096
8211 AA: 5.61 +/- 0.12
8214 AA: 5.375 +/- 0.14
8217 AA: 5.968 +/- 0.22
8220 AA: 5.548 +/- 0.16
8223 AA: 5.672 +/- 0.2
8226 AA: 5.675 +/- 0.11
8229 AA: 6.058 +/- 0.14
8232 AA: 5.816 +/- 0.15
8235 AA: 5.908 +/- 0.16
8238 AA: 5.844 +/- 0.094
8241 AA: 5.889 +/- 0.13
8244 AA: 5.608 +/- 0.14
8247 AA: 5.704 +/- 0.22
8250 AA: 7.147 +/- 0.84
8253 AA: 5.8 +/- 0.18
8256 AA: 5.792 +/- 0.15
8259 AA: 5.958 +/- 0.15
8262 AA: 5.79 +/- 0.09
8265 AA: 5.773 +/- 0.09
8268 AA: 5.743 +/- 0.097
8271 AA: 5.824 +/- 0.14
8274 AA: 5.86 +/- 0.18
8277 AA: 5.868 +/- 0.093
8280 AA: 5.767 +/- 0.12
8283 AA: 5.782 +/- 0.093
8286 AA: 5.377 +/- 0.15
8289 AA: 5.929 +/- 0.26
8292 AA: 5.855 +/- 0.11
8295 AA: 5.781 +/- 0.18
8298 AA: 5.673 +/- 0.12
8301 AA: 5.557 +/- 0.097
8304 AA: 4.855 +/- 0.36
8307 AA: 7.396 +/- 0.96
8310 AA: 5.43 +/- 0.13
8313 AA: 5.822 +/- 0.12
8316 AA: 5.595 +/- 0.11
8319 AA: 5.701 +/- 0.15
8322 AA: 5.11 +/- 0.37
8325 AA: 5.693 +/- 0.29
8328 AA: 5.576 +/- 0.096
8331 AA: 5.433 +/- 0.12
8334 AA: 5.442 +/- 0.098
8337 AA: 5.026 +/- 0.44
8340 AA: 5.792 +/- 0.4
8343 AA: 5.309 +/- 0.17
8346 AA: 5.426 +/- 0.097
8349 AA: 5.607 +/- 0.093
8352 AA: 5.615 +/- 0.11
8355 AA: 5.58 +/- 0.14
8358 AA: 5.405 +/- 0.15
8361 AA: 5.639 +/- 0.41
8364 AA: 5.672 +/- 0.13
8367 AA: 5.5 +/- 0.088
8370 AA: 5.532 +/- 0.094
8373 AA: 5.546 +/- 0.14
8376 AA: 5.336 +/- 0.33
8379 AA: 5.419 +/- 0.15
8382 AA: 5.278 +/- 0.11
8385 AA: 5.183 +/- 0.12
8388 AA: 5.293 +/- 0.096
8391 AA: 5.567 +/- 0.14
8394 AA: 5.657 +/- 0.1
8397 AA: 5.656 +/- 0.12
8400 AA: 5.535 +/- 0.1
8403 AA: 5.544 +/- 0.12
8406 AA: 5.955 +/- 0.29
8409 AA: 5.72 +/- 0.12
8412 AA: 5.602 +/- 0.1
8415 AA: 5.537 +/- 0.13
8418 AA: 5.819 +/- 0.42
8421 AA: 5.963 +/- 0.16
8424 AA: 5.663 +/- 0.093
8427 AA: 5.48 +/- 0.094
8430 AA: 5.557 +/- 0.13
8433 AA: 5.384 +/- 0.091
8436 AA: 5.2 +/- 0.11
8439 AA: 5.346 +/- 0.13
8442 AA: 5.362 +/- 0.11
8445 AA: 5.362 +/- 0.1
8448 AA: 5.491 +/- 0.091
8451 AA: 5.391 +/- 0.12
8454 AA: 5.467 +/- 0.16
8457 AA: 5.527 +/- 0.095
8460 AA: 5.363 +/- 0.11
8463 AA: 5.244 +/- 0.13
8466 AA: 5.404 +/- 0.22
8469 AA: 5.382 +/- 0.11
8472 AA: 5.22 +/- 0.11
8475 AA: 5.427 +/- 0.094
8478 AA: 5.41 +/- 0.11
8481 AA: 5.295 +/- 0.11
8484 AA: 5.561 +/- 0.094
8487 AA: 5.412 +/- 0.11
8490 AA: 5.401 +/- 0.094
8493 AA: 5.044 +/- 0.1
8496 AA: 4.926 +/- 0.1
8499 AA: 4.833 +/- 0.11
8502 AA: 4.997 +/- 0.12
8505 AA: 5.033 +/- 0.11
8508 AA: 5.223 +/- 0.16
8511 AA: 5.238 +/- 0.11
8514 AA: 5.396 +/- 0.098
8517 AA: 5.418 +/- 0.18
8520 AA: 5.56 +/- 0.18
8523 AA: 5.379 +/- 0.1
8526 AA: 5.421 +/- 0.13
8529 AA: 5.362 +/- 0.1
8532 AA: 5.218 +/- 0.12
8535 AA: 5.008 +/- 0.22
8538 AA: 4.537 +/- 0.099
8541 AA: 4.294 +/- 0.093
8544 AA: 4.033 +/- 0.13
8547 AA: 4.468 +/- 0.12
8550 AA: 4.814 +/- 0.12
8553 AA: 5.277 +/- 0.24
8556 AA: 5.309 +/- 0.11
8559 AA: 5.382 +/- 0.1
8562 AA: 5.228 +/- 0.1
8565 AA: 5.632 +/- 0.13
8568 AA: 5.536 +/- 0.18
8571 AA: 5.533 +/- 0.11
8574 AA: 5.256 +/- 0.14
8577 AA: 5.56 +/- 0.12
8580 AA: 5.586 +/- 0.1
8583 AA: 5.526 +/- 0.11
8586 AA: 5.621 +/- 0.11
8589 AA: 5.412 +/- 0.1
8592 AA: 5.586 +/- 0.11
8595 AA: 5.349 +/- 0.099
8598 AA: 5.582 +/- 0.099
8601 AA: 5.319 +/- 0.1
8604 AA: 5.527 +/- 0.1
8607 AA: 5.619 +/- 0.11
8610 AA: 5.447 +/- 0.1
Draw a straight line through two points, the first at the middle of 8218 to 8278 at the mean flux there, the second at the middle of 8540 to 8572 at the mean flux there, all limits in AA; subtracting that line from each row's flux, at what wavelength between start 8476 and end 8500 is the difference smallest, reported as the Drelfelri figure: 8499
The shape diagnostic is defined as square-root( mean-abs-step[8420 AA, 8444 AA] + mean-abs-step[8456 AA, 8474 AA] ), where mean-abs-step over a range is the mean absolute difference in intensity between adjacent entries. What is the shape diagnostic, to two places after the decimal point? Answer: 0.53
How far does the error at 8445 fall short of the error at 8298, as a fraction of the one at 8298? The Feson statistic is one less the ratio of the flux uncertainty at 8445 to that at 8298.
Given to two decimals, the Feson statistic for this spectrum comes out 0.17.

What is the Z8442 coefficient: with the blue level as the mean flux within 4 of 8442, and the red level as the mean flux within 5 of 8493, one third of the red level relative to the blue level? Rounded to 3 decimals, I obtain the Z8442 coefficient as 0.319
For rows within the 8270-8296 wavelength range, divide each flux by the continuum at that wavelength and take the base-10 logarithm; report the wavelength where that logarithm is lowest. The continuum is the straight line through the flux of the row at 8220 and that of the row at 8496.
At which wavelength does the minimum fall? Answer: 8286 AA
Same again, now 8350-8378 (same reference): 8376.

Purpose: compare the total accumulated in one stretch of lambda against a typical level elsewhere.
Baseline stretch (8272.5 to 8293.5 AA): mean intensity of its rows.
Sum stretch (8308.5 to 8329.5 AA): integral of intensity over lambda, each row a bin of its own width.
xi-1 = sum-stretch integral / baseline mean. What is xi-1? 20.22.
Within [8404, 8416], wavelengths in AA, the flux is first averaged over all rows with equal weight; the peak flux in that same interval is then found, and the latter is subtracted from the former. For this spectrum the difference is -0.25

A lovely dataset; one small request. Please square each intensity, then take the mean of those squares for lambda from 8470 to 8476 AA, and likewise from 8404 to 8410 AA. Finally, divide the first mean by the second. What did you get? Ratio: 0.83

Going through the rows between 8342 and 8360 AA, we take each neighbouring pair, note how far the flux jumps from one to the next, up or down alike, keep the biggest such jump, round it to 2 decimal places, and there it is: 0.18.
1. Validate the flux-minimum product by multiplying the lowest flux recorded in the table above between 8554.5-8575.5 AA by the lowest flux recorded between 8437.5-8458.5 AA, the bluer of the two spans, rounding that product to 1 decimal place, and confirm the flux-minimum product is 27.9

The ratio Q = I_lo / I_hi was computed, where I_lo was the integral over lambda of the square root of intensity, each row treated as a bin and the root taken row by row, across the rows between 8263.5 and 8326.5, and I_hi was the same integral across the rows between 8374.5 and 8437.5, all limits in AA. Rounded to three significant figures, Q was 1.02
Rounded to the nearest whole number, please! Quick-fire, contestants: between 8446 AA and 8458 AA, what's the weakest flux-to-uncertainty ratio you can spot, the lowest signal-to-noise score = 34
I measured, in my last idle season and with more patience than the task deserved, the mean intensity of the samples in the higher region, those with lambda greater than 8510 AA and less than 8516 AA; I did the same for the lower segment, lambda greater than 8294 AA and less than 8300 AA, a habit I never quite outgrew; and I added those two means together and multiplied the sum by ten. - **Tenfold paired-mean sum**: 110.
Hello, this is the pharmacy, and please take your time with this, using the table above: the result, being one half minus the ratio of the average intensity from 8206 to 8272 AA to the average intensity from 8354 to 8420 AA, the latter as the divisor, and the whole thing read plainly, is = -0.55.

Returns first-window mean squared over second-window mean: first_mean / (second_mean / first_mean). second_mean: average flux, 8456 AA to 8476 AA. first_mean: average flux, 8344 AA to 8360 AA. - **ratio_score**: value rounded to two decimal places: 5.69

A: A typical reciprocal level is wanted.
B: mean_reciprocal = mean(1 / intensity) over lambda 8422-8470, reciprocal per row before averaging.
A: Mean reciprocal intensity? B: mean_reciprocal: 0.185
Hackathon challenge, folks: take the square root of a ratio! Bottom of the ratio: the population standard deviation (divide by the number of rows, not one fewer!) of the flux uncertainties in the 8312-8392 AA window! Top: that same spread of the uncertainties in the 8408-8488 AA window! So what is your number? 0.76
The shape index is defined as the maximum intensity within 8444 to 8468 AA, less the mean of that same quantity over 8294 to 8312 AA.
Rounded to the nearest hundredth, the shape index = -0.26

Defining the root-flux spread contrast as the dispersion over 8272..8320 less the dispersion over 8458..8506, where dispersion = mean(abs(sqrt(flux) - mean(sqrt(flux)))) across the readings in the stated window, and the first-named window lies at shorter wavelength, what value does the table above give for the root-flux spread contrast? 0.02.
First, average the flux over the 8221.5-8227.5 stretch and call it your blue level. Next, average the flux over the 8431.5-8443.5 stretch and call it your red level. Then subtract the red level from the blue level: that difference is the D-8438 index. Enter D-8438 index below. 0.35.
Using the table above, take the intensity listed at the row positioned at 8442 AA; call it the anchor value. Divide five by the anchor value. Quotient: 0.93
